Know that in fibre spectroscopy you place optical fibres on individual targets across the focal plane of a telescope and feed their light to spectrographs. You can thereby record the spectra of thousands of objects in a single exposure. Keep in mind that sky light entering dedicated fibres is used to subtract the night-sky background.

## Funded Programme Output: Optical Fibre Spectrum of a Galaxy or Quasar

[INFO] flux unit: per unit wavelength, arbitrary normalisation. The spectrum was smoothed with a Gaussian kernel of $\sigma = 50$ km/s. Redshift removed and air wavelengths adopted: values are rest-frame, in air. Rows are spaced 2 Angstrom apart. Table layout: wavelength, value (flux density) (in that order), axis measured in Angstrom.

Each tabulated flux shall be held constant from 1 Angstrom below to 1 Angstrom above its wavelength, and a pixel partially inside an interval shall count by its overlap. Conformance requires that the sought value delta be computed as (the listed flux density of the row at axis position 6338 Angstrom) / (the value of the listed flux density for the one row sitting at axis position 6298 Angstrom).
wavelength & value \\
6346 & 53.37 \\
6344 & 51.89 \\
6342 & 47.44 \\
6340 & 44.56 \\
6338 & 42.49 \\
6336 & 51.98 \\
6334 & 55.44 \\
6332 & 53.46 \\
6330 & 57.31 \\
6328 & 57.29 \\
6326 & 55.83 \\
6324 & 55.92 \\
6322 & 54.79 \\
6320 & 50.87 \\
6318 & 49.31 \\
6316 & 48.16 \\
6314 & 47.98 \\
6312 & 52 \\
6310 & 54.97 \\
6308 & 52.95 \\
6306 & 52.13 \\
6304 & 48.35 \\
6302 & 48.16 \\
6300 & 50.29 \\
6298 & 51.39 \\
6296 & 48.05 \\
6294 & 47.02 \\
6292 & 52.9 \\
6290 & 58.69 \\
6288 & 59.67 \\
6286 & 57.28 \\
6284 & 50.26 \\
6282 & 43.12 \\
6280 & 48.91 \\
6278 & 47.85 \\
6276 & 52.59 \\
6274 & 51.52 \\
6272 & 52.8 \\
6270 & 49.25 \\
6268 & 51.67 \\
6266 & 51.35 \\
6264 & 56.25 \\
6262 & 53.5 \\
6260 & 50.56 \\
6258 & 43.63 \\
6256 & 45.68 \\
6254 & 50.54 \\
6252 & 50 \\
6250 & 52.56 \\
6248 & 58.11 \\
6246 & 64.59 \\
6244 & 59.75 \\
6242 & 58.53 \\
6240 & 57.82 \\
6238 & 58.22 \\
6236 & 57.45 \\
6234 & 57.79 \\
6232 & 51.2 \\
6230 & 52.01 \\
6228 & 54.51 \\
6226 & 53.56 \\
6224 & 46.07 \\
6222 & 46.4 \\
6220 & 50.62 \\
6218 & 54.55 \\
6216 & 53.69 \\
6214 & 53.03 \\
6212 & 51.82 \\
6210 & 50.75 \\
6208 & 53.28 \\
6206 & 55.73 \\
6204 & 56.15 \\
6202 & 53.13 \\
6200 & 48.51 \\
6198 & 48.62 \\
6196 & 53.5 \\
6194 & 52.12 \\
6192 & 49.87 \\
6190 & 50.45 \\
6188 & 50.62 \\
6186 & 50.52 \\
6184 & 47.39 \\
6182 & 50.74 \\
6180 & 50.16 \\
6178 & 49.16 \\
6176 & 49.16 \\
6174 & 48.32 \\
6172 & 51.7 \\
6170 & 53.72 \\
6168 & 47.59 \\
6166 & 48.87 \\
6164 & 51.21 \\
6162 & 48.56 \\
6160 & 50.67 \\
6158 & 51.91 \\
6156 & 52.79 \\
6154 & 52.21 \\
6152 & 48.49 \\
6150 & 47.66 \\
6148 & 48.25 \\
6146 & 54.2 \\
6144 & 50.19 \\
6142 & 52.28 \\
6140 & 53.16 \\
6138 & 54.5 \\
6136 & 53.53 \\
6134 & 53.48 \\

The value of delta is 0.83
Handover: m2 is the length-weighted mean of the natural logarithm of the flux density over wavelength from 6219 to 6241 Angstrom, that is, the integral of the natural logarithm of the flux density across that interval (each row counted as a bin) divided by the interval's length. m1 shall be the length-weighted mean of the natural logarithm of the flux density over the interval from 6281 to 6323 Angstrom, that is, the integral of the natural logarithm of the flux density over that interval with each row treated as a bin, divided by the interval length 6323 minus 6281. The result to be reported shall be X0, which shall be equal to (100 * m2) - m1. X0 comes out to 393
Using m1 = 3.94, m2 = 3.97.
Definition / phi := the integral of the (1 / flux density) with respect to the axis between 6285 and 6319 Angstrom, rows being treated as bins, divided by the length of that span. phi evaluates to 0.0194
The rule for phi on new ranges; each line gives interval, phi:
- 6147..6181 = 0.0200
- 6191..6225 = 0.0194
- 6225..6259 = 0.0185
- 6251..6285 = 0.0201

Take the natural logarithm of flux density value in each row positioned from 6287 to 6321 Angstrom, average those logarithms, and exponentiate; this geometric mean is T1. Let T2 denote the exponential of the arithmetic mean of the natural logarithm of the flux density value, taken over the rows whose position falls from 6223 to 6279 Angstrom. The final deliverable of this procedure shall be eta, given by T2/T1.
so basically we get 1.03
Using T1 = 51.2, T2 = 53.0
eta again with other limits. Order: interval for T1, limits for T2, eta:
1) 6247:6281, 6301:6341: 1.01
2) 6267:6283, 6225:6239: 1.11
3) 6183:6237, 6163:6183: 0.96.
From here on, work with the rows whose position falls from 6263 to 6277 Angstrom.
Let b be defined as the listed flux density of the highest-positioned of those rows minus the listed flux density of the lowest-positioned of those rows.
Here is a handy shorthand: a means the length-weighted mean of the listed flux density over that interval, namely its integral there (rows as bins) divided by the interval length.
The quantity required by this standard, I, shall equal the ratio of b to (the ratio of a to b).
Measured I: 0.3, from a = 52.2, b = -4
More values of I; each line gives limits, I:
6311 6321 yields 0.0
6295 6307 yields 0.3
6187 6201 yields 0.1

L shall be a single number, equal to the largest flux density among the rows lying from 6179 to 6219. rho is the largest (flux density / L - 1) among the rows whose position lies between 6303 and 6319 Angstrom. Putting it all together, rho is -0.021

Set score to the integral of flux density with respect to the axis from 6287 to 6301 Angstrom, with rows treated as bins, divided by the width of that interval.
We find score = 52.6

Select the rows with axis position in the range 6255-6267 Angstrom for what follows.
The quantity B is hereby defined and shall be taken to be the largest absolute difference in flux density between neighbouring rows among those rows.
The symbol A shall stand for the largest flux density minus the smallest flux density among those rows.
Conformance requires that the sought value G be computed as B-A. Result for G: -5.7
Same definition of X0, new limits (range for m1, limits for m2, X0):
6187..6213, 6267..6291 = 391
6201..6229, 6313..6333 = 393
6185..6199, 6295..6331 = 391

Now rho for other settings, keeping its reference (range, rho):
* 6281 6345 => 0.063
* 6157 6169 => -0.076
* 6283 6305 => 0.063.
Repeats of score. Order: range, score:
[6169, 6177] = 50.7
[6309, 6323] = 51.2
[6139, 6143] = 52.7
